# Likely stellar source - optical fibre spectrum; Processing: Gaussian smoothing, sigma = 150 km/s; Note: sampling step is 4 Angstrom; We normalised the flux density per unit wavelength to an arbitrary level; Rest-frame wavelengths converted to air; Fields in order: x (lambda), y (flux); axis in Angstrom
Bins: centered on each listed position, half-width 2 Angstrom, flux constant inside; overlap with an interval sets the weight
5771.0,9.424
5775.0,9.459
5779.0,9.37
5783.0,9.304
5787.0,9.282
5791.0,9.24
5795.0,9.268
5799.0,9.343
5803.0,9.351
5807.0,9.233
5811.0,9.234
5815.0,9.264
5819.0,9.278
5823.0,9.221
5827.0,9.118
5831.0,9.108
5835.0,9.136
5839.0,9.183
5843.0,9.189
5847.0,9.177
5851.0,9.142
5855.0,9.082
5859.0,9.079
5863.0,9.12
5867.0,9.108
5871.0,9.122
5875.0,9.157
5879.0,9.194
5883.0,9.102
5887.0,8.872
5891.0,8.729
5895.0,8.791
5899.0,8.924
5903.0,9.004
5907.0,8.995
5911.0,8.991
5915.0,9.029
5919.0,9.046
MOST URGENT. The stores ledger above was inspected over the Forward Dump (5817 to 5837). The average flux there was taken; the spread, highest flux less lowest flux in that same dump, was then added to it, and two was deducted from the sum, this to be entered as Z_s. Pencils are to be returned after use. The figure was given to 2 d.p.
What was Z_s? 7.34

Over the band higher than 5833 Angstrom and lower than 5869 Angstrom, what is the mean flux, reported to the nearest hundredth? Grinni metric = 9.14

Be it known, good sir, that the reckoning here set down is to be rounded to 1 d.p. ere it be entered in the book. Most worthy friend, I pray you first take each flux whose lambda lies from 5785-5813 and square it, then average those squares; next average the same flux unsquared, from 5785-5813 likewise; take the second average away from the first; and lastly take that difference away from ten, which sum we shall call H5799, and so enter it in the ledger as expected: -66.8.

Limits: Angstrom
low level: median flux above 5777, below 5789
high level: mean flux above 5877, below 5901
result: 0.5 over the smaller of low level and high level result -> 0.0560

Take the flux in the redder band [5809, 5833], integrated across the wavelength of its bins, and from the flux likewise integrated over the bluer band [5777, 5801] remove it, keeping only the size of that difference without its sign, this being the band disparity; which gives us 2.3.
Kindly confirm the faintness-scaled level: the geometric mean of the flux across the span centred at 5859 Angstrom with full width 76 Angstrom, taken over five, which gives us 1.82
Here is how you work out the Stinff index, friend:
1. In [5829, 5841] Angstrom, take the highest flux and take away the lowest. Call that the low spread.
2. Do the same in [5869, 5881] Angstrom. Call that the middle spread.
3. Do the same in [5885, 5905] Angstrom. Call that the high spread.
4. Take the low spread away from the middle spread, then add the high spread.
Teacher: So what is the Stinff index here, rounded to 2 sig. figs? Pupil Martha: 0.27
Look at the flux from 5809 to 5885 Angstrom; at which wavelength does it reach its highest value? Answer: 5819.0 Angstrom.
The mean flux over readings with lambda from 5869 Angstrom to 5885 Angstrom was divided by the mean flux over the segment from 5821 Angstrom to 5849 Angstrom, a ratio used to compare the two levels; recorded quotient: 0.998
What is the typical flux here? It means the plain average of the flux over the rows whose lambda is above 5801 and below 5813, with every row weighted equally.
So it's 9.27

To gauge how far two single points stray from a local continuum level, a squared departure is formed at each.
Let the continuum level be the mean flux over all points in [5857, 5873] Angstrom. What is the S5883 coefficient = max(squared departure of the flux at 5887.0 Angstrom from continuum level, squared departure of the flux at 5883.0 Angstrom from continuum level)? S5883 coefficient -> 0.055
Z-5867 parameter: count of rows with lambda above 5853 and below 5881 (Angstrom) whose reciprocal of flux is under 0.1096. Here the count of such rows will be 2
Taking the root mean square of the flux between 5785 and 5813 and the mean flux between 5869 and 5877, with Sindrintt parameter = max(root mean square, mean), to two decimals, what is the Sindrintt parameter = 9.28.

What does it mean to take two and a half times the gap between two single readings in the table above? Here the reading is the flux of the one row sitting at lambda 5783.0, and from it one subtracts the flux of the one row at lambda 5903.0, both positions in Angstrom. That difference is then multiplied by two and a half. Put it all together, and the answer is 0.75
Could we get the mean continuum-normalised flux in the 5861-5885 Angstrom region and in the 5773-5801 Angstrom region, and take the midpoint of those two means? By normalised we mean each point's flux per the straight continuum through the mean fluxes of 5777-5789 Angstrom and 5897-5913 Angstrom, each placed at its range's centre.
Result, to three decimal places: 1.005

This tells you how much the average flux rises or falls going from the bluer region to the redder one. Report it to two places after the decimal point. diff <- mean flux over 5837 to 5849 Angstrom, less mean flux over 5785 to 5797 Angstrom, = -0.08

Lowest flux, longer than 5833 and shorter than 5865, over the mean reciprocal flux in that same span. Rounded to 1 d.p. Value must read 83.0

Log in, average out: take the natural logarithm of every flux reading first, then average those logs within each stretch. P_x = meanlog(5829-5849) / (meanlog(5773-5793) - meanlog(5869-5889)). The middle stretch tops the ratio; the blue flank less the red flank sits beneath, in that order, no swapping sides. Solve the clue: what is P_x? 84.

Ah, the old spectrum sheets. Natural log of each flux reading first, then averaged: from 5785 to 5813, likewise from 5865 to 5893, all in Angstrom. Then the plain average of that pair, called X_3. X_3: 2.21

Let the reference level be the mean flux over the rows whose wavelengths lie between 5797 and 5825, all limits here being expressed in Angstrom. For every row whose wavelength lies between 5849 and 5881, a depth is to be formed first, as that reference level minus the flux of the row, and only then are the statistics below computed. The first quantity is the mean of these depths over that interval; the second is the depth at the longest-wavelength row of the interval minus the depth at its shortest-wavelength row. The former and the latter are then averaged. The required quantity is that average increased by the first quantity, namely 0.20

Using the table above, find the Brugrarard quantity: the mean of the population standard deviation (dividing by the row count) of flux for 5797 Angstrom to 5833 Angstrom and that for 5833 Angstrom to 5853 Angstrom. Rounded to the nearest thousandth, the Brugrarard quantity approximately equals 0.051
